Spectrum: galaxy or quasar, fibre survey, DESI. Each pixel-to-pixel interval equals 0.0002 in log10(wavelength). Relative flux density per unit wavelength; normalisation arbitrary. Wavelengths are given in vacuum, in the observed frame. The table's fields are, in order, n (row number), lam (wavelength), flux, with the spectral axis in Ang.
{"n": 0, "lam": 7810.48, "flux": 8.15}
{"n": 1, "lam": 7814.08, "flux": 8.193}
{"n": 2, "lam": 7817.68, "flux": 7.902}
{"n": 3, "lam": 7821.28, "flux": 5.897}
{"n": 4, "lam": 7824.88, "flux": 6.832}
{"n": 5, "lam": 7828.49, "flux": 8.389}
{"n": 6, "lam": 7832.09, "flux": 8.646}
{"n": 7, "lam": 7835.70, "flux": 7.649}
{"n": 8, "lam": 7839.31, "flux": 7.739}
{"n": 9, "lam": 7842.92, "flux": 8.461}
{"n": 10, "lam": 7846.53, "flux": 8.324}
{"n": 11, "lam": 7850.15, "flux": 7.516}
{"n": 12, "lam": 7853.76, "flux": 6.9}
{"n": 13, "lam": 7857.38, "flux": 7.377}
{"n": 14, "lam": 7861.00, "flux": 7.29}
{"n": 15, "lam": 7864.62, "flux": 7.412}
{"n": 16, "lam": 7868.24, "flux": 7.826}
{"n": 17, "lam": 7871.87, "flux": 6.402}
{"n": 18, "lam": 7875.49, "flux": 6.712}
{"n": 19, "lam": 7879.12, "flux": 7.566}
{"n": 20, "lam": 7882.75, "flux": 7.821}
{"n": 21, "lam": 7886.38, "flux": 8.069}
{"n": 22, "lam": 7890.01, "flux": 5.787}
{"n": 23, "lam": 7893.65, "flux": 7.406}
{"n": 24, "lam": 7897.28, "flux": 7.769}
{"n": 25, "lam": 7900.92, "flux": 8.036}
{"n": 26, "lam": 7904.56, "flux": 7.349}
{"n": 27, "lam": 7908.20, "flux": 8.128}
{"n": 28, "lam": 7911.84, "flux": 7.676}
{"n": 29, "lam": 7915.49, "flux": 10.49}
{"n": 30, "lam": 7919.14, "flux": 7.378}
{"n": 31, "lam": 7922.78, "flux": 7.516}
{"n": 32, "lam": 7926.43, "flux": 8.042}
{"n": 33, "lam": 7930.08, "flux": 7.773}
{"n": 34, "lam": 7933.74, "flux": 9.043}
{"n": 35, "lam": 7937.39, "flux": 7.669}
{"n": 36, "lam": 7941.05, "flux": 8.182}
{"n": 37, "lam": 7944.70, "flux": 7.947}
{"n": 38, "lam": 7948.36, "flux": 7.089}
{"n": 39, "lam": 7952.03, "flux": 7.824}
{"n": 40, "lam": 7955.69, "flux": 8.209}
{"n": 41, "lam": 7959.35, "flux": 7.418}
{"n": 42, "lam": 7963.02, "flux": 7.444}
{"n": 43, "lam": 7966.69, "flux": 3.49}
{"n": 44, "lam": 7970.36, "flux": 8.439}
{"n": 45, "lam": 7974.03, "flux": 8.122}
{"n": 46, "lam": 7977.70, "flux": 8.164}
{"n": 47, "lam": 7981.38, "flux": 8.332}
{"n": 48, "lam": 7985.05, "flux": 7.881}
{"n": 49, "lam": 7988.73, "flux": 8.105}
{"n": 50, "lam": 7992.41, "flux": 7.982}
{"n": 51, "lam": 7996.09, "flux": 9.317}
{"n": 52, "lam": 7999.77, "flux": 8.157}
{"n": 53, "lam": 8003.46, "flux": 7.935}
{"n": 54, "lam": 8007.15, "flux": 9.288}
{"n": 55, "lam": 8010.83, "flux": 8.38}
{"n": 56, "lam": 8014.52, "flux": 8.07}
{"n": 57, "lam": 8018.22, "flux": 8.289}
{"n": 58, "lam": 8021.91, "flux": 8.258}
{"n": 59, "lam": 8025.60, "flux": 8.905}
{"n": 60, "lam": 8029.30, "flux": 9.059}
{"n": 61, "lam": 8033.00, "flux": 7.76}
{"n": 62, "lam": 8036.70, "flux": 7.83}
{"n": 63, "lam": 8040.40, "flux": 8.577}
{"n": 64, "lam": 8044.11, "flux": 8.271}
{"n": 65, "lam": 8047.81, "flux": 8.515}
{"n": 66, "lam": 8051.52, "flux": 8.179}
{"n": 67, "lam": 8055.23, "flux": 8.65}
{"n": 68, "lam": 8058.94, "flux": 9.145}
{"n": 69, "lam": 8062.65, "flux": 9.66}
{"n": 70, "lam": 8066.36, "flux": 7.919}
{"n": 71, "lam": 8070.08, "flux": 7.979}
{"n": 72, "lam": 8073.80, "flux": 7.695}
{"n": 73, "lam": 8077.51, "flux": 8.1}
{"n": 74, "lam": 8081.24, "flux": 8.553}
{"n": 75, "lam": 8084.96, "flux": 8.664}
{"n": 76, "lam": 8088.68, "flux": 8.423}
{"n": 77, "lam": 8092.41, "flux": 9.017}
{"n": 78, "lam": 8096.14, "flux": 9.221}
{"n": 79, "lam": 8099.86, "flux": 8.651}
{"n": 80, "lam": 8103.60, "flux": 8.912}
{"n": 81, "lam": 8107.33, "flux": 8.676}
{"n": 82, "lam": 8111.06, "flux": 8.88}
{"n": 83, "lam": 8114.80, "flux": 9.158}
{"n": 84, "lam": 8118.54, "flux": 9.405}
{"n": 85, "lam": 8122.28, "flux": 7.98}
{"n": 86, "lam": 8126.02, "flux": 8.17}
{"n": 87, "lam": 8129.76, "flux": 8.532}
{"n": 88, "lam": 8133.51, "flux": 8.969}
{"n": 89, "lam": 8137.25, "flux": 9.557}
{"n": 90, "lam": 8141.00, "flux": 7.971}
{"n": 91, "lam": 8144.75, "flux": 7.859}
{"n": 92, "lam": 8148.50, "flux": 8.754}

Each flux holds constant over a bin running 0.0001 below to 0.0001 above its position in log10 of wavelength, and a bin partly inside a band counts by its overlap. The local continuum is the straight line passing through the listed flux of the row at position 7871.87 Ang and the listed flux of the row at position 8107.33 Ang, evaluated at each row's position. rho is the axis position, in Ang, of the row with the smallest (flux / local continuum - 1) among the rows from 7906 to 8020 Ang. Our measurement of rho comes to 7966.69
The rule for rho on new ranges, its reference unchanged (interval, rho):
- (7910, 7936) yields 7919.14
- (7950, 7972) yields 7966.69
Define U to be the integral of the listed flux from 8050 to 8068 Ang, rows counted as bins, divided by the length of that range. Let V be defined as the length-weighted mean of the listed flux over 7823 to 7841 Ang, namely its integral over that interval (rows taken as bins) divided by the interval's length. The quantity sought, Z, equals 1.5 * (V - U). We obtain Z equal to -1.33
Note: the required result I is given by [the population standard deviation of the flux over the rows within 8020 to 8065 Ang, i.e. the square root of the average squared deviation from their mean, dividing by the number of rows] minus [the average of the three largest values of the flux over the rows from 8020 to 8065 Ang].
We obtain -8.8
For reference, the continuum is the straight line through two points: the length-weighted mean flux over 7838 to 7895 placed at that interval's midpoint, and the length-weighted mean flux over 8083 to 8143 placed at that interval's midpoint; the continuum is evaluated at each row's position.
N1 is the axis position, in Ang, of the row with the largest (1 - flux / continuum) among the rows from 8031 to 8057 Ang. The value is 8033.00 Ang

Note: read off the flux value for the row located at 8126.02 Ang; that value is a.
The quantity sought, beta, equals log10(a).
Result 0.912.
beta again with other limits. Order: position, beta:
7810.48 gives 0.911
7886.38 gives 0.907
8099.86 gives 0.937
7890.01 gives 0.762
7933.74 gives 0.956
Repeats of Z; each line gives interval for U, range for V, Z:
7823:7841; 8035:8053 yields 0.65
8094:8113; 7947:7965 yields -1.95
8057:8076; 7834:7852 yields -0.81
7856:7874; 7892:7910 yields 0.74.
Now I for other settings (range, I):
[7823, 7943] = -8.6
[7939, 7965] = -7.7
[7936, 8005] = -7.6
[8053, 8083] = -8.5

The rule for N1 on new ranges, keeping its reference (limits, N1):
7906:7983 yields 7966.69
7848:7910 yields 7890.01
